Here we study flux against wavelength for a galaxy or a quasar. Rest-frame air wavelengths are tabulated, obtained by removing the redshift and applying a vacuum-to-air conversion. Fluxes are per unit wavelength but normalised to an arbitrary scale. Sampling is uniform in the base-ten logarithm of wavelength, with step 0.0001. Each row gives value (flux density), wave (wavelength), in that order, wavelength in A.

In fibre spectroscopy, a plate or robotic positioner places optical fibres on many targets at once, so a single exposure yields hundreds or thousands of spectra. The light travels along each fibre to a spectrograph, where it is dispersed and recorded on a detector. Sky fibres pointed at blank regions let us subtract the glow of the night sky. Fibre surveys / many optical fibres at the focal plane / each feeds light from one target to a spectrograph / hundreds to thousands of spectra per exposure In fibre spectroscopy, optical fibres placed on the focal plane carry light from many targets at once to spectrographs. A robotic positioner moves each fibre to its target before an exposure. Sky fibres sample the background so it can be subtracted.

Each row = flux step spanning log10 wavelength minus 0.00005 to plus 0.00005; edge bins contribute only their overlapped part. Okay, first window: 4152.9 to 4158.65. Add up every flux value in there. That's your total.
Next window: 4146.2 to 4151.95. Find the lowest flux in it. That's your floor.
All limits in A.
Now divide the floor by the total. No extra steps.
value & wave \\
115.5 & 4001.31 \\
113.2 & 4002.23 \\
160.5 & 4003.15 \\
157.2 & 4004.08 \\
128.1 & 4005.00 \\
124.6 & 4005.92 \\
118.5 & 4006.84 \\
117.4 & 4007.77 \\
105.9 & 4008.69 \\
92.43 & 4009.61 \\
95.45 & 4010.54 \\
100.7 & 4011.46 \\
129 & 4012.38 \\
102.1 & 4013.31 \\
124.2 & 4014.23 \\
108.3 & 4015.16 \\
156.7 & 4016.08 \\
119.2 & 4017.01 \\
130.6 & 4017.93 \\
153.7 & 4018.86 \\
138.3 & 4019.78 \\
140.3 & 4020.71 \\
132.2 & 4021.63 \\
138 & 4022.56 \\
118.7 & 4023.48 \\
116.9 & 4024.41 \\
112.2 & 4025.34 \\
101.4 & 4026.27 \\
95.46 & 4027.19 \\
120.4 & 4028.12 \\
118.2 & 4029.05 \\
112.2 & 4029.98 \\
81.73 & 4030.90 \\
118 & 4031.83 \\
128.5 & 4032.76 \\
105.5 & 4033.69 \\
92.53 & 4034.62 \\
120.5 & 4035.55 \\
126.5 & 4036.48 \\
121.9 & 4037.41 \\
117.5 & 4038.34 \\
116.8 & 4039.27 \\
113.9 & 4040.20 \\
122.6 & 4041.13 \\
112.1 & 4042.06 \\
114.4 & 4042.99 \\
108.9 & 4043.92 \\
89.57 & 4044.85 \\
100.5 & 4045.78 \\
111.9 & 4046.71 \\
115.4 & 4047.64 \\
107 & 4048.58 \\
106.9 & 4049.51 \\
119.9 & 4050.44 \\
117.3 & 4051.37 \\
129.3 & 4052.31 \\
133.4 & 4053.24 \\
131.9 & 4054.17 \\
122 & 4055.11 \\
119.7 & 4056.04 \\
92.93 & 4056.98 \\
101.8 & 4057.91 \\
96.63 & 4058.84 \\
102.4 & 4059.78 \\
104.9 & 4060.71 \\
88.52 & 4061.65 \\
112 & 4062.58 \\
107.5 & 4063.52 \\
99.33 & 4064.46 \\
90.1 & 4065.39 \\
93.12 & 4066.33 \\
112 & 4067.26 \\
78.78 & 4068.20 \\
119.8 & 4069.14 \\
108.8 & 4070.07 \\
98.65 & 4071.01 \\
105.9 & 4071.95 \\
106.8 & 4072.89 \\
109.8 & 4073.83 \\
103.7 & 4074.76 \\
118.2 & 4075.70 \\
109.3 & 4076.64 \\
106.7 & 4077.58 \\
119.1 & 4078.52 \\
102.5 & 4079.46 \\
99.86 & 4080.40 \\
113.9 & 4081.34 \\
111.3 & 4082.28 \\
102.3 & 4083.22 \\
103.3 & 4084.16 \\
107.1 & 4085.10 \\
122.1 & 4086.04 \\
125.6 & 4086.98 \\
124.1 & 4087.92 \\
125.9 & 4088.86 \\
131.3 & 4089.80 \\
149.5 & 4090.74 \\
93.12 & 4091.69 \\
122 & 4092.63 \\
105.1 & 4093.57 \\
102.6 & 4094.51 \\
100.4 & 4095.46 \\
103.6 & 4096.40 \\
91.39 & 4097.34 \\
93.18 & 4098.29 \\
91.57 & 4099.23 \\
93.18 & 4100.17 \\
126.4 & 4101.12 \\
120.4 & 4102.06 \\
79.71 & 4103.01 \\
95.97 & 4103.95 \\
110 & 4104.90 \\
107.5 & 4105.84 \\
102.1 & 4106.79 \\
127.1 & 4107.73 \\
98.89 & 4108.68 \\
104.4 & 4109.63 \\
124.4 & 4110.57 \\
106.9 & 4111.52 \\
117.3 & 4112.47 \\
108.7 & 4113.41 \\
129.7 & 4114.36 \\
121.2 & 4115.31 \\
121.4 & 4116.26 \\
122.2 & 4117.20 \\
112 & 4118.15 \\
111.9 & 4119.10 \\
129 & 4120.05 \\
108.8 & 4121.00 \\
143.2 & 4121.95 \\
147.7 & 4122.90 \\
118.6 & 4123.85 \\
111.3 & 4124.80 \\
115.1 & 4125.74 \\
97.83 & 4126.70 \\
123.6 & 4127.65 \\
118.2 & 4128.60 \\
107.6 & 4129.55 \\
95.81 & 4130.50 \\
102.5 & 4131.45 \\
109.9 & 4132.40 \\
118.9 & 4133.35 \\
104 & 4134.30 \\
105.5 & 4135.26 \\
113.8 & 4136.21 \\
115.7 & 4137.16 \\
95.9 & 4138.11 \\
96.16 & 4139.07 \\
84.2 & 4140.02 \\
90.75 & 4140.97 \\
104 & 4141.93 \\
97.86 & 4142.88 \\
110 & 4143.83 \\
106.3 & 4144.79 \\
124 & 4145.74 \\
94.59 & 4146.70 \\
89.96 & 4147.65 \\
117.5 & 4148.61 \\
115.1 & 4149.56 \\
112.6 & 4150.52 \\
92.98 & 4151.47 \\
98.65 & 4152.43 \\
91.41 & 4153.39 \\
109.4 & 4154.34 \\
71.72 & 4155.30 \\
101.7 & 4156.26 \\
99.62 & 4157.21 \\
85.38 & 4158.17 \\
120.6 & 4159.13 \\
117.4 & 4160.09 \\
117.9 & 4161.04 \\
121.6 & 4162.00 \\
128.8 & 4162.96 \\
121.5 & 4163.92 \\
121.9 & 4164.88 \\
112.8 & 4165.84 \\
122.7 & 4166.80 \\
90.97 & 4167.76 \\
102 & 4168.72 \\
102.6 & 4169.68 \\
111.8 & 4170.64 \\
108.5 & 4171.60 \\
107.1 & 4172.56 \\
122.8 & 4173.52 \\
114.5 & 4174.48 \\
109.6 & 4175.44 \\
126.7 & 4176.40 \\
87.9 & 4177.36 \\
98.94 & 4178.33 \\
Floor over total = 0.161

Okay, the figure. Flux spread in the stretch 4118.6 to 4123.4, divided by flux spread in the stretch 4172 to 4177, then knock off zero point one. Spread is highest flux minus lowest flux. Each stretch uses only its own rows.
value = 1.9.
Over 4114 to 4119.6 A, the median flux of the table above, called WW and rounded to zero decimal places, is 121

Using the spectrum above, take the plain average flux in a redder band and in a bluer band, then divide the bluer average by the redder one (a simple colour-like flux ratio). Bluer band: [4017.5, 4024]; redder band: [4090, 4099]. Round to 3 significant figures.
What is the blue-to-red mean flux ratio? 1.27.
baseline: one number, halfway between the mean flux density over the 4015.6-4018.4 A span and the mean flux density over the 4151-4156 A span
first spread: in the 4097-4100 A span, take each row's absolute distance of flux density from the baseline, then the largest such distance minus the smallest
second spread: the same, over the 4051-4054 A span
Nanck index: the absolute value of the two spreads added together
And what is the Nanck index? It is 17.9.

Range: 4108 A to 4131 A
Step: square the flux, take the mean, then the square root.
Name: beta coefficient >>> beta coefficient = 117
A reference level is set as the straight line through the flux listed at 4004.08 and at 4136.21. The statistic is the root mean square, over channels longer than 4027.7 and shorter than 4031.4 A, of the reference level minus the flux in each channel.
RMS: 43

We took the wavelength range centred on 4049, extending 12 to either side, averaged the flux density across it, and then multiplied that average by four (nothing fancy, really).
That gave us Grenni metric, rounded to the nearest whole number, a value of 451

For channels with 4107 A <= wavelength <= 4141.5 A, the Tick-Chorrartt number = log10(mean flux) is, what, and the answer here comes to 2.05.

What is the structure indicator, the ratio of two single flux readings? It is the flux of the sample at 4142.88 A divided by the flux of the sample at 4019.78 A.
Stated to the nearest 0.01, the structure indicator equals 0.71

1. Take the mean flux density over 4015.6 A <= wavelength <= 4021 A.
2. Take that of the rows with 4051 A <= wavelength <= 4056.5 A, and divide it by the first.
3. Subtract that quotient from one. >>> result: 0.10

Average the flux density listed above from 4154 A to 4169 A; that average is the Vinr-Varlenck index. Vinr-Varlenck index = 109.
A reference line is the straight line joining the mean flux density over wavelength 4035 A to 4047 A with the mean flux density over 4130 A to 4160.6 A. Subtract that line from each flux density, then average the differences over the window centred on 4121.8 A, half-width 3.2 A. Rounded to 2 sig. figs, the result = 19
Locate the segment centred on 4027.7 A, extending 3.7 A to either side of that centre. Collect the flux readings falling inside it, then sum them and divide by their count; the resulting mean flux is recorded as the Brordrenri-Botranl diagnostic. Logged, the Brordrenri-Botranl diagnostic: 107.3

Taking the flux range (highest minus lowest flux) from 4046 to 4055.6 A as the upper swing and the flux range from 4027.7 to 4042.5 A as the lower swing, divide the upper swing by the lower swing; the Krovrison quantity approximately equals 0.57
